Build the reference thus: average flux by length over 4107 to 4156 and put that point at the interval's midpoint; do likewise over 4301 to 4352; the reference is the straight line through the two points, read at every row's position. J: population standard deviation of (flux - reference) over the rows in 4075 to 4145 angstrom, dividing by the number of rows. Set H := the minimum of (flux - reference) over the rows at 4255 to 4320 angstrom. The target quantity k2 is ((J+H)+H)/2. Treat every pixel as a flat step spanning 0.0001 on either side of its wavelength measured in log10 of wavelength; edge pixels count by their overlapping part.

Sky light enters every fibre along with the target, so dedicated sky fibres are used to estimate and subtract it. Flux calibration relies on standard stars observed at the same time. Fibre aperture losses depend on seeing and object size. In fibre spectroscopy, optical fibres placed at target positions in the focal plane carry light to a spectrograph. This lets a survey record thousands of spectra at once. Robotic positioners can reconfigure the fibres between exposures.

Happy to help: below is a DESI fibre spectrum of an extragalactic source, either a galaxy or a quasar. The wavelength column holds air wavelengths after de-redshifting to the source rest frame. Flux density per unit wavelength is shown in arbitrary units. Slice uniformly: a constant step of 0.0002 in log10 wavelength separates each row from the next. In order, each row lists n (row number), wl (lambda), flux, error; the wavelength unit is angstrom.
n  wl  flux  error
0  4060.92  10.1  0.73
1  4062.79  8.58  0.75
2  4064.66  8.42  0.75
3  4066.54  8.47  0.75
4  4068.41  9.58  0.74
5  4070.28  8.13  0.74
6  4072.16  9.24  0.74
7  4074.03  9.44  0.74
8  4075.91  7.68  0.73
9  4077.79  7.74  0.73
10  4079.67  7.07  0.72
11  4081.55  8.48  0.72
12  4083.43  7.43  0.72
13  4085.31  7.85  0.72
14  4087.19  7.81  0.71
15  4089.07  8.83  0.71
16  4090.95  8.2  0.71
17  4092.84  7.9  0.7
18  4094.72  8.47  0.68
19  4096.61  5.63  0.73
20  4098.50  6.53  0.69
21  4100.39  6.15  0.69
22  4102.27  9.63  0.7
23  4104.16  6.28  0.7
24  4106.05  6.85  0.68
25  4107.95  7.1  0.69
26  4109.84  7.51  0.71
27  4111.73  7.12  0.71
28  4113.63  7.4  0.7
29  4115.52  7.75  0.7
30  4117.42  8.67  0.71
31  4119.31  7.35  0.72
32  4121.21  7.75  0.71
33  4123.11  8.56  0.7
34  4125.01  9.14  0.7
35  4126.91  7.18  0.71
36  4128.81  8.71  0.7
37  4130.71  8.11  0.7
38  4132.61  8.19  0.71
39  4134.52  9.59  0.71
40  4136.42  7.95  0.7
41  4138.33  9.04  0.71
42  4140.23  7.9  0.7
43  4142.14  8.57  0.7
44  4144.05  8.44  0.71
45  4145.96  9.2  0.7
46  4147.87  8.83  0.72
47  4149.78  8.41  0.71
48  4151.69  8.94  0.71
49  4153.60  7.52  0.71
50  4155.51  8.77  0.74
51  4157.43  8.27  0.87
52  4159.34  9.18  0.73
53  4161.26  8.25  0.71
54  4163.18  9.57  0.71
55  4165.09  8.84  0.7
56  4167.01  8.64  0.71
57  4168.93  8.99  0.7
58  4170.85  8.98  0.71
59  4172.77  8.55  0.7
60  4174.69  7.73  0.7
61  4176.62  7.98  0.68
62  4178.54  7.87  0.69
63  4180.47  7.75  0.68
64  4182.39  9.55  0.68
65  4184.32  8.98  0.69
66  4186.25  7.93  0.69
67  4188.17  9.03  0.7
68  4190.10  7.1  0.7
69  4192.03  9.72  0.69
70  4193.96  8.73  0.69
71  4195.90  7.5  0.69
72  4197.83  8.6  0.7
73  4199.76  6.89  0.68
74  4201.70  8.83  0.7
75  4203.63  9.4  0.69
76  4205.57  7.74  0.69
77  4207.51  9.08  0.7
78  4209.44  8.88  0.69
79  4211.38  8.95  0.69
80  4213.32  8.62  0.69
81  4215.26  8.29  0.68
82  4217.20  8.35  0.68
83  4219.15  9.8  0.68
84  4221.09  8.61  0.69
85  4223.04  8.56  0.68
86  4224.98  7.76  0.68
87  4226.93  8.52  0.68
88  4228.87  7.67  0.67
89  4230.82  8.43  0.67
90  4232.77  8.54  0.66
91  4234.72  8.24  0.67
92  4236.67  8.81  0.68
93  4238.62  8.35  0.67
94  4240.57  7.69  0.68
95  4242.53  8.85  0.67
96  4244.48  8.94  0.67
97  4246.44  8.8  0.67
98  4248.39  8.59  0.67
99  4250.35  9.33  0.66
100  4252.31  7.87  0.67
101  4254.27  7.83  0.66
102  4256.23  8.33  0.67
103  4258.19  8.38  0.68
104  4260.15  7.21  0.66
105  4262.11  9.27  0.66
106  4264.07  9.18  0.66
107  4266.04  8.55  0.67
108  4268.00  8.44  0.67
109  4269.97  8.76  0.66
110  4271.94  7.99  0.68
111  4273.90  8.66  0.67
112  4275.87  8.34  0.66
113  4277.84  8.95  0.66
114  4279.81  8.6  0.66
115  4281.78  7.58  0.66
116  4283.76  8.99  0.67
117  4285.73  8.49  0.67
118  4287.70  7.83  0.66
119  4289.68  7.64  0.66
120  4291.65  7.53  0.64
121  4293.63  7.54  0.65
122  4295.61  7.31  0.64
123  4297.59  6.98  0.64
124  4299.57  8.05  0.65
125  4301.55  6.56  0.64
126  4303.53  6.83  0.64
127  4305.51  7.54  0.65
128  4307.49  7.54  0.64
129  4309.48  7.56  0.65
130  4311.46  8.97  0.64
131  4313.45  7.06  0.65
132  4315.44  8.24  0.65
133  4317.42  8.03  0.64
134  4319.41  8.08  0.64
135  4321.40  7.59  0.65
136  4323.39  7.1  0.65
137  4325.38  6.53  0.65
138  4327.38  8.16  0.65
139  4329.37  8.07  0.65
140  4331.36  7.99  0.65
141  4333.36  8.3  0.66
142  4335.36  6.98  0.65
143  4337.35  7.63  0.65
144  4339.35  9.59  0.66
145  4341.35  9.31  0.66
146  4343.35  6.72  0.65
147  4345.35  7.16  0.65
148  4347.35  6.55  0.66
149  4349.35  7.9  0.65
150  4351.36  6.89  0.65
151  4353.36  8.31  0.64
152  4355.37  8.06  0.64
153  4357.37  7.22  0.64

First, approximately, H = -1.17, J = 0.9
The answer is -0.7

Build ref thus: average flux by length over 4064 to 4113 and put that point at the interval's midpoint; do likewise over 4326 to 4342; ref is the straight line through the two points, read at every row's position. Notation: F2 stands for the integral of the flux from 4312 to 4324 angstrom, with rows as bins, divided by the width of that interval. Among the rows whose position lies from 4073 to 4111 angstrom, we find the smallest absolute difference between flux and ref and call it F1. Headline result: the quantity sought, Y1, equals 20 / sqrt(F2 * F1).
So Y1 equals 86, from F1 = 0.01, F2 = 7.8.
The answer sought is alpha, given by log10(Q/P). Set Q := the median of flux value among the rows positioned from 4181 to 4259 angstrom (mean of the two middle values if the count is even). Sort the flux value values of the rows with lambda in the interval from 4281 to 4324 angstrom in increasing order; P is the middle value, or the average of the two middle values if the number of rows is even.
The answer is 0.054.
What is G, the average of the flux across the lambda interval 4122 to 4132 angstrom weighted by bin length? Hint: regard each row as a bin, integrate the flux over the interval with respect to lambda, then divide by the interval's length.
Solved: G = 8.3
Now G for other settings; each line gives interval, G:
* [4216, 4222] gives 8.9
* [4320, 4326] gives 7.2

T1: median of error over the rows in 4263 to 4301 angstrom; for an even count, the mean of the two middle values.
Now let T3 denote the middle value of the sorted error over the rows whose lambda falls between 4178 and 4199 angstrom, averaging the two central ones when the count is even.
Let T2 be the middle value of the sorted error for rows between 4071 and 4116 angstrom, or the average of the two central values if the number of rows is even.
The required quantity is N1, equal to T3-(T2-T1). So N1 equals 0.64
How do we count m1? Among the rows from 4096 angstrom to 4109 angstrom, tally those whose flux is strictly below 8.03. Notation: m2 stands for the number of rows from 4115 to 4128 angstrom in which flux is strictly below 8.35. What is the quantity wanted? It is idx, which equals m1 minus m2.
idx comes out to 2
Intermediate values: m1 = 6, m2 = 4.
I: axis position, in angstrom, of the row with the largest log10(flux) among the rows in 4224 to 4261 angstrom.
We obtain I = 4250.35 angstrom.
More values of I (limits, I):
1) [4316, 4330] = 4327.38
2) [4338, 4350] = 4339.35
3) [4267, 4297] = 4283.76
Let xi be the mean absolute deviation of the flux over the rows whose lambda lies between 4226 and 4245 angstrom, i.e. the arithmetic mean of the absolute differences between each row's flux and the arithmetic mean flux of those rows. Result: 0.33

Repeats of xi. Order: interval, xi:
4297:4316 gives 0.54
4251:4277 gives 0.41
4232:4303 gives 0.55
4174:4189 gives 0.63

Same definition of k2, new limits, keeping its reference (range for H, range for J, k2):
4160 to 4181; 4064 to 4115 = 0.1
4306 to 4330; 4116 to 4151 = -0.8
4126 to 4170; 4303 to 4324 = -0.8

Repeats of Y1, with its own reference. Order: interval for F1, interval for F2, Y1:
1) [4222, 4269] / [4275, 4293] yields 16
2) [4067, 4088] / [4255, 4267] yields 83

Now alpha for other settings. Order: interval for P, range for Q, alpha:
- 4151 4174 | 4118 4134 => -0.034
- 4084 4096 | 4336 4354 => -0.023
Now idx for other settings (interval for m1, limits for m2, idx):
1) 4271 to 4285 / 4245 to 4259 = -1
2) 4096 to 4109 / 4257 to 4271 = 5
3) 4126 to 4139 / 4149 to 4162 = -1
